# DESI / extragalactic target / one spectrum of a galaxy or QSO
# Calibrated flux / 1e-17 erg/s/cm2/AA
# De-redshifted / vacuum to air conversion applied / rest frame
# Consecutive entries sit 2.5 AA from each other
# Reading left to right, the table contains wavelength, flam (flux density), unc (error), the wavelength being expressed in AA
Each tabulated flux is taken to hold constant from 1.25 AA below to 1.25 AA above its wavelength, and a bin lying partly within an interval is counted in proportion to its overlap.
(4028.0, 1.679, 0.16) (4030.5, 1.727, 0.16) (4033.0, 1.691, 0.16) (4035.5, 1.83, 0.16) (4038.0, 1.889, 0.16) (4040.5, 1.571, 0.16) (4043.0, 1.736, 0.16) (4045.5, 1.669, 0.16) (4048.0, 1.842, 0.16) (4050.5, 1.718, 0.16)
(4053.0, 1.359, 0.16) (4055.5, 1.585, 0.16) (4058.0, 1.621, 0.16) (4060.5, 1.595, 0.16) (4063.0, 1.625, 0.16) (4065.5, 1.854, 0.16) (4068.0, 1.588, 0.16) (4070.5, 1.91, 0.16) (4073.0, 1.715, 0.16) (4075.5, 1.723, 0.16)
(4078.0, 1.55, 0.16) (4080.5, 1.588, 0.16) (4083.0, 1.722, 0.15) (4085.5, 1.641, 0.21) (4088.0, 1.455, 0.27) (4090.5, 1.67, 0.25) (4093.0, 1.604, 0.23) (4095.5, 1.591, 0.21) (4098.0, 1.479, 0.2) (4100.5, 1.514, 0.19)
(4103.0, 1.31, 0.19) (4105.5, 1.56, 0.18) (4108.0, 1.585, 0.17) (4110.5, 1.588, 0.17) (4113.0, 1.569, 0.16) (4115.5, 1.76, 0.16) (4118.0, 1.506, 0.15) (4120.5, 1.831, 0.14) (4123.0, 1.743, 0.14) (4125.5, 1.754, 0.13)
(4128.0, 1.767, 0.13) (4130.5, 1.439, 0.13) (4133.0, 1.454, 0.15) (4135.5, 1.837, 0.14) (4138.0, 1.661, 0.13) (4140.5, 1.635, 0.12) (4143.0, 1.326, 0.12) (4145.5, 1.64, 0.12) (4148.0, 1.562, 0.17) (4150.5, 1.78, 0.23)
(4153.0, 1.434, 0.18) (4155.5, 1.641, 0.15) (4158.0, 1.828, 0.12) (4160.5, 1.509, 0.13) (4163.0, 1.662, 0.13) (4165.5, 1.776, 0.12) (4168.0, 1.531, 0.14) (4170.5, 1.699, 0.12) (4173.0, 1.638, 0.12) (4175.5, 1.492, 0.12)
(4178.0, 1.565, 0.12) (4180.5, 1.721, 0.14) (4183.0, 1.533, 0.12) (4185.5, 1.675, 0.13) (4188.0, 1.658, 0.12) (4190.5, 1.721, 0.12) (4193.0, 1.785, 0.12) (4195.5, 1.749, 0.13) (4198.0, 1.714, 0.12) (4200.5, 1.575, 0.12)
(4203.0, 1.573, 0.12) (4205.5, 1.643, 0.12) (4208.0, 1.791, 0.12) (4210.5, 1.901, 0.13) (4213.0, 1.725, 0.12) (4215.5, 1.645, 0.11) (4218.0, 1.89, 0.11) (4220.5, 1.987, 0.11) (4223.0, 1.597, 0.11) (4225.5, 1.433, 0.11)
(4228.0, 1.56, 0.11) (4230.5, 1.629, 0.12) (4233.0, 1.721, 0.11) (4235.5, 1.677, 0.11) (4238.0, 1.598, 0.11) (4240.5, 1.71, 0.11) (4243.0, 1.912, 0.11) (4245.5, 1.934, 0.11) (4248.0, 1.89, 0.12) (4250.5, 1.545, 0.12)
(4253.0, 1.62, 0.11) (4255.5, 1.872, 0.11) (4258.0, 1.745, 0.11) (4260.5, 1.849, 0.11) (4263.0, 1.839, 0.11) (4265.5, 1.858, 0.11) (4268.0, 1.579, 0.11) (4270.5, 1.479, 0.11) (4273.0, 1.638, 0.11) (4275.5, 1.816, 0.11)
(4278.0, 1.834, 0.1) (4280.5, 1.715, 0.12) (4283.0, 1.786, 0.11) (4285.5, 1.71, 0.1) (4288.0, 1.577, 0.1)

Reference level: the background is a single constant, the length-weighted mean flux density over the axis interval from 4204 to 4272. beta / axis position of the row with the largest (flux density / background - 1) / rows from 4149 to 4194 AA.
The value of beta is 4158.0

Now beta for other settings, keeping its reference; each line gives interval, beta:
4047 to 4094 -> 4070.5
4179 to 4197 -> 4193.0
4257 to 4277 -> 4265.5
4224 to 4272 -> 4245.5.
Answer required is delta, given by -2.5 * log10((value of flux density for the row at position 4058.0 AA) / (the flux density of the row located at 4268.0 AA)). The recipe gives -0.03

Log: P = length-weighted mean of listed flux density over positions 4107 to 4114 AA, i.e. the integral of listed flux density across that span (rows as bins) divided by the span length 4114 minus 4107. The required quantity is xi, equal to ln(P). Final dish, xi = 0.458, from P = 1.58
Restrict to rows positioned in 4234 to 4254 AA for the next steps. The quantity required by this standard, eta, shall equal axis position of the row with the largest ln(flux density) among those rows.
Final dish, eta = 4245.5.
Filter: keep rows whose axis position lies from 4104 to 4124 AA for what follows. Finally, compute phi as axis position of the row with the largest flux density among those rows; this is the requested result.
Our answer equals 4120.5 AA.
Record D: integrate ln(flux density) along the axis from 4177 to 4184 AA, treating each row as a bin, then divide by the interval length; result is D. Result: 0.48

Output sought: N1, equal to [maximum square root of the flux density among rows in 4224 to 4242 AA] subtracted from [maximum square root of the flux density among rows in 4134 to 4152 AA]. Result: 0.04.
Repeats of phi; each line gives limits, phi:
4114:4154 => 4135.5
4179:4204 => 4193.0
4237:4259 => 4245.5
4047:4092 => 4070.5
